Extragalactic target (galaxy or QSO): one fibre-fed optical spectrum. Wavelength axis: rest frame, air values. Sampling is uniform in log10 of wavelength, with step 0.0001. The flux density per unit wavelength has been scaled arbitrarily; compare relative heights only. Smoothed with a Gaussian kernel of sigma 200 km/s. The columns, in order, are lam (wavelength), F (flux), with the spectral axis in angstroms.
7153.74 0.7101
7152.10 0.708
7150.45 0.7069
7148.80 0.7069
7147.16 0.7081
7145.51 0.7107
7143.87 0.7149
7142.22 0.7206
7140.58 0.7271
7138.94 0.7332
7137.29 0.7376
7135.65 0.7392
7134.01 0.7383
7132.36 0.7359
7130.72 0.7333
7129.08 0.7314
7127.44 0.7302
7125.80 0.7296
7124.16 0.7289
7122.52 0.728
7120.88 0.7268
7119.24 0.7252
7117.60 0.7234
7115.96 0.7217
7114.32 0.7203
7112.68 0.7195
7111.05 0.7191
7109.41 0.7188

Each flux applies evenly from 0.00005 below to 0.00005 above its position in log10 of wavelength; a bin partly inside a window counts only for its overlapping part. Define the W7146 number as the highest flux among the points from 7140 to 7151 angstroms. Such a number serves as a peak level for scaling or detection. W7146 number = 0.7271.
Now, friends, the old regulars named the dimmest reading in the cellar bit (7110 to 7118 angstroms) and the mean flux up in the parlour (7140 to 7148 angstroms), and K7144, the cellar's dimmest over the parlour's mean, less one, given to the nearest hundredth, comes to 0.00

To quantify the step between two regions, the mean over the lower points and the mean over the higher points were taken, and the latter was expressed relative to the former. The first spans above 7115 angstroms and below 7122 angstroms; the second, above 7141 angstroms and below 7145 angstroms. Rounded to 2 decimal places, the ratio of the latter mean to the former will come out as 0.99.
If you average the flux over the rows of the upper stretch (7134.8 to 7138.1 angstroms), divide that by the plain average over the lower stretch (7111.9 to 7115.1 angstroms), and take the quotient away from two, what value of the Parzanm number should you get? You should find 0.97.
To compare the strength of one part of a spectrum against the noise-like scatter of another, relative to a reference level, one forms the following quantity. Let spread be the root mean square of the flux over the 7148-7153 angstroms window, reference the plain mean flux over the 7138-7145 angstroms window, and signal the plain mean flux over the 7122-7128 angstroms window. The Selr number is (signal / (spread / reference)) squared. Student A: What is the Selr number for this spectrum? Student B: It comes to 0.557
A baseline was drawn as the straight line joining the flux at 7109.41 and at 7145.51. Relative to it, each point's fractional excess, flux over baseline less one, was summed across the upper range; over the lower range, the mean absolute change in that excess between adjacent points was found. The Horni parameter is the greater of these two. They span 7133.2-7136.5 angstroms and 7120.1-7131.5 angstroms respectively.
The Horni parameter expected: 0.072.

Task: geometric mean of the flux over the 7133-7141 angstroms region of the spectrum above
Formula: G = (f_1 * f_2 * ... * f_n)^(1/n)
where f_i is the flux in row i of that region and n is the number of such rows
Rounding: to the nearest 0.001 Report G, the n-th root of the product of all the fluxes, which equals 0.735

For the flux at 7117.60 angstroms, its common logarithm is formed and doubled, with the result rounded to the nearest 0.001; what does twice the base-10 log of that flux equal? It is -0.281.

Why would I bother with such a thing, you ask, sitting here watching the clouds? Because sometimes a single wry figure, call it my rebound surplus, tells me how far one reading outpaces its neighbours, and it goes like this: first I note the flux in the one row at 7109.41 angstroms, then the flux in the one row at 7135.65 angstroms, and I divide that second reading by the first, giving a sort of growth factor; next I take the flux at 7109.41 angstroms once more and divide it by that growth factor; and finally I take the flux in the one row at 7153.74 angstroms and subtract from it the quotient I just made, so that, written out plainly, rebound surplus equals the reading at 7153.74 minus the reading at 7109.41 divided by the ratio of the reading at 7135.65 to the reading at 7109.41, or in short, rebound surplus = 0.011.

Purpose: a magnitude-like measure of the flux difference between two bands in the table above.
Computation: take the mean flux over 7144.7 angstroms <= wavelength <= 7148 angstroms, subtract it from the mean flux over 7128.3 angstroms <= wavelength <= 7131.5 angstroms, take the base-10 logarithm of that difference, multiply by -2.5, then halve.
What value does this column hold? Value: 2.0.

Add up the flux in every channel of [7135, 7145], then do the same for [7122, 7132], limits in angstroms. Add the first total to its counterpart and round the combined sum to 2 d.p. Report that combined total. 8.75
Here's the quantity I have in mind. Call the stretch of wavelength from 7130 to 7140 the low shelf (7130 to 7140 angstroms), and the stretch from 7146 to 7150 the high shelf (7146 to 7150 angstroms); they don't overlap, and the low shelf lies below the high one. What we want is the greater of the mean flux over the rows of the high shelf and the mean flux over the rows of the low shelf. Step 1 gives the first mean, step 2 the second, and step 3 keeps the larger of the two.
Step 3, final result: 0.736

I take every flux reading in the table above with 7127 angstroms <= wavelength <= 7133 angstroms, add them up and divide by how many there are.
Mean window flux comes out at 0.733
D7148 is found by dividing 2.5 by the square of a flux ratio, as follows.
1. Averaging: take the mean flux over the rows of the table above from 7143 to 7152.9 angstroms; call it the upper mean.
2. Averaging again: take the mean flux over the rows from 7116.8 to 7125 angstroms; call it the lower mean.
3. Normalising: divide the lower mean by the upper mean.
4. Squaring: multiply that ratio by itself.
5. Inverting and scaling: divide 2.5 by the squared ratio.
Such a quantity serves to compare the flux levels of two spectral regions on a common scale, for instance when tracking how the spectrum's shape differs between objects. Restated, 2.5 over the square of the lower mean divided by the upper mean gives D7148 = 2.38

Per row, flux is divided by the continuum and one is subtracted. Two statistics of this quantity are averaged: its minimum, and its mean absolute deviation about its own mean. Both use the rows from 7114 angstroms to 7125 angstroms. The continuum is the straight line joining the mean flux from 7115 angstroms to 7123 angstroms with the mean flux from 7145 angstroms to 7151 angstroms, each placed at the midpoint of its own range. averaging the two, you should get -0.002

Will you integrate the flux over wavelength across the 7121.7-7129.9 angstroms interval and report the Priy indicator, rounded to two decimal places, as 5.99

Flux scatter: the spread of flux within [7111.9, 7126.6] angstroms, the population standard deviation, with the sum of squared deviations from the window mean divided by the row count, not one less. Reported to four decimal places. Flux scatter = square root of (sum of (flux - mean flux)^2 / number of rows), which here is 0.0036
